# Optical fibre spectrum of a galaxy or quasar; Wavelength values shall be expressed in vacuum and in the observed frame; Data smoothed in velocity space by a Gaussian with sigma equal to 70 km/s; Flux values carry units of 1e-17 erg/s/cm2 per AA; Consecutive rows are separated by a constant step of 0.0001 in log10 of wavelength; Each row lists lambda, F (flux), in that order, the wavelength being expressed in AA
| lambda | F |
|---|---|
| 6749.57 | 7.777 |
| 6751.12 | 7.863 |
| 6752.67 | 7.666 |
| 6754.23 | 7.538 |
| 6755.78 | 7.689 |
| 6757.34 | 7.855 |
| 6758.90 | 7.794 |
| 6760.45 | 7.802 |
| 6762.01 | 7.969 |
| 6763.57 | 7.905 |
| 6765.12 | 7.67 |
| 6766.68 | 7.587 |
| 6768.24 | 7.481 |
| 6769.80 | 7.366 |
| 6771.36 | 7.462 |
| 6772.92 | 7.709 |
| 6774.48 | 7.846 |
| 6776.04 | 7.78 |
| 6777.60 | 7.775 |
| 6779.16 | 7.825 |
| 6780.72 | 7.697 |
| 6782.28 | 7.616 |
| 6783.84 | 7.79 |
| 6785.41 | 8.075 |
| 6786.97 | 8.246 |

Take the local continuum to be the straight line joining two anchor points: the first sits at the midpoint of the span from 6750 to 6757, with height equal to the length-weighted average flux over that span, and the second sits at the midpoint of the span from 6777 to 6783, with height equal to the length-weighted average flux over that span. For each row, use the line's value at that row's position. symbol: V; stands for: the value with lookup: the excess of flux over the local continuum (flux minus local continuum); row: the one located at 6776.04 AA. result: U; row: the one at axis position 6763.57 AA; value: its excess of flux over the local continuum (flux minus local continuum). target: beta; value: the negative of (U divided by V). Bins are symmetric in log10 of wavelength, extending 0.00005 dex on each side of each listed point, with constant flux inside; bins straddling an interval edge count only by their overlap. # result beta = -4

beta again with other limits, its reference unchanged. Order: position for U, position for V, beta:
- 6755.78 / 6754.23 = 0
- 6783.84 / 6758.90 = -1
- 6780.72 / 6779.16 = 0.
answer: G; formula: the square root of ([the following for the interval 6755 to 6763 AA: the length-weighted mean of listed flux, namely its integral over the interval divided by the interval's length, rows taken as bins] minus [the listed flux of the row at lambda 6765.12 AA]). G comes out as 0.39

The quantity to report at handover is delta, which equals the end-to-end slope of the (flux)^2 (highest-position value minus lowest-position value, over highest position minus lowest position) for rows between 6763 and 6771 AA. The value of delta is -1.3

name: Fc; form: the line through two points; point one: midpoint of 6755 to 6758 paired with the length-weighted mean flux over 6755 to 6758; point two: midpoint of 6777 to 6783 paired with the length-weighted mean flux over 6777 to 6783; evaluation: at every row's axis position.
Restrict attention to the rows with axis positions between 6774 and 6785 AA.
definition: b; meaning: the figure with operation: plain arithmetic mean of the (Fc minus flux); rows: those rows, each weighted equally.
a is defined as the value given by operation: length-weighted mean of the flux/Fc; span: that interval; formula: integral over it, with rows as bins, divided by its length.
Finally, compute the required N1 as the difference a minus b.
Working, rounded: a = 1.00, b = -0.03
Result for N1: 1.03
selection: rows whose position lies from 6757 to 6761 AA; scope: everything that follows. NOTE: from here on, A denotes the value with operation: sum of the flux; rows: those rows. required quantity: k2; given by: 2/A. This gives 0.09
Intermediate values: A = 23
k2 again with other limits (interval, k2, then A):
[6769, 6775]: 0.07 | 30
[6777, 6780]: 0.13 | 16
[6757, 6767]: 0.04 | 55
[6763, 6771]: 0.05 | 38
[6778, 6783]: 0.09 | 23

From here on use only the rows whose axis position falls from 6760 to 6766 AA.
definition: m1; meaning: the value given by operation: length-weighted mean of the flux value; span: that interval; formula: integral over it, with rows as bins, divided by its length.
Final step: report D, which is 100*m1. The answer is 783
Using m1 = 7.83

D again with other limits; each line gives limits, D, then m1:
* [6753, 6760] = 772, 7.72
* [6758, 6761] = 781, 7.81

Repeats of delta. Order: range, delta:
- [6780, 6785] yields 0.5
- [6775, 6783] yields -0.4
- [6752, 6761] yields 0.3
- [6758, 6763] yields 0.9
